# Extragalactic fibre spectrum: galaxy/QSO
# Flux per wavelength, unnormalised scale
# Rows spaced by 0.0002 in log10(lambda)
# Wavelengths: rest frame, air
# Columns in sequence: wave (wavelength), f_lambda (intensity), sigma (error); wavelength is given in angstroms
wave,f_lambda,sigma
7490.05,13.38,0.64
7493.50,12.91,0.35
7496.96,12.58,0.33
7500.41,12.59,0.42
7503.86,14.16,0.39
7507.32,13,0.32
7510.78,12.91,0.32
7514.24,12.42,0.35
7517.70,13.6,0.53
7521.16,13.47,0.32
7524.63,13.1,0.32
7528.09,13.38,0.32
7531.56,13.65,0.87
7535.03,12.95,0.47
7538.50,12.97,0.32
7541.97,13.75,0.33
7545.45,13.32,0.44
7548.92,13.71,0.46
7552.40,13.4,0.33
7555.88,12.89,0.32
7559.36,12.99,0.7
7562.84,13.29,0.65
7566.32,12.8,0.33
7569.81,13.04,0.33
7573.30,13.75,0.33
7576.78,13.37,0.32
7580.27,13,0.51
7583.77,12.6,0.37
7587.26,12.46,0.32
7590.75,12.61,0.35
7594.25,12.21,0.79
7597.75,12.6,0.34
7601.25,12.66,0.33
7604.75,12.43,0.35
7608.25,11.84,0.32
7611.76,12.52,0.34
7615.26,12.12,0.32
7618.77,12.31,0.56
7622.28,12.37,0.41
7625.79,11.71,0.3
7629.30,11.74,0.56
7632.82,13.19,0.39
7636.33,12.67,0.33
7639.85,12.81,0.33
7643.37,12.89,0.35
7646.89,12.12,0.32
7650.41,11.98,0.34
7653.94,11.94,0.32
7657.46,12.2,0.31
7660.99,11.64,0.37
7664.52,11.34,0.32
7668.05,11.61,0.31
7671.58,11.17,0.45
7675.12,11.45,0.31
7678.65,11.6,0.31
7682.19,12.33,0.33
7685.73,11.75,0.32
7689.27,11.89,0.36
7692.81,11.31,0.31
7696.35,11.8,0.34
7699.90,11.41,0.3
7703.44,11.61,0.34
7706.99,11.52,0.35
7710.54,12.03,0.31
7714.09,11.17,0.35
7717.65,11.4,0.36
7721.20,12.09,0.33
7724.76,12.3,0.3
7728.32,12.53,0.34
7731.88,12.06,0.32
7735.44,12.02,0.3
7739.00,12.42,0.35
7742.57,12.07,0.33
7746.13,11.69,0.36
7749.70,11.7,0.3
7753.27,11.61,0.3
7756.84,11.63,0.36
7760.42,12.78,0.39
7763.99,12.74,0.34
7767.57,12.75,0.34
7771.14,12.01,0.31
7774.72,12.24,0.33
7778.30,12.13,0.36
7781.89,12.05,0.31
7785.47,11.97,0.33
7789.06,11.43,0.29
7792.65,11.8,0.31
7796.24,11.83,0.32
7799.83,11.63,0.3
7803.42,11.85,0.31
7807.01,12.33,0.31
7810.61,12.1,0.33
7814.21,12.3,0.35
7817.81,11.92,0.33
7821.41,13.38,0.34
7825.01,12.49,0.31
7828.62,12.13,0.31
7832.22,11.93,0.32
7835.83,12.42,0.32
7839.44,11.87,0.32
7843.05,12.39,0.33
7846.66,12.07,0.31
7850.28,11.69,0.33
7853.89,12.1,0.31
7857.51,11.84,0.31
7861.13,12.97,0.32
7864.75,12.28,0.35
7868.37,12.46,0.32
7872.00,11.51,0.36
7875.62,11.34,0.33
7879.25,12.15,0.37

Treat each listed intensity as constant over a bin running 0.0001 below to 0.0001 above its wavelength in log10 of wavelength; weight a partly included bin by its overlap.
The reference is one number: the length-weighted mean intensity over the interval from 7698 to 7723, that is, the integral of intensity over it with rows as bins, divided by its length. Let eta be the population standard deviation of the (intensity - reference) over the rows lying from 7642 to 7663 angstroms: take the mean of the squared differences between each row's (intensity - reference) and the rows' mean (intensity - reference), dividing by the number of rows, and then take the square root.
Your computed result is 0.38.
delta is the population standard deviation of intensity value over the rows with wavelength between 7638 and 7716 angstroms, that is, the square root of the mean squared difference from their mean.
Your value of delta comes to 0.457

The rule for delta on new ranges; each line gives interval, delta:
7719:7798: 0.374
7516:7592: 0.379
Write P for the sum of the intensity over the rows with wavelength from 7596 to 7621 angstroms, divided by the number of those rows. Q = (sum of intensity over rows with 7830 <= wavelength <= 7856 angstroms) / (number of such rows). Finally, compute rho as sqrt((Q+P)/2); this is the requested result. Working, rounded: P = 12.4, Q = 12.07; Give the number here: 3.49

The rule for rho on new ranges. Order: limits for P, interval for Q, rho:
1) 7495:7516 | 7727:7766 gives 3.54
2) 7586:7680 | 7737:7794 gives 3.48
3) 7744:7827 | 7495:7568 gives 3.56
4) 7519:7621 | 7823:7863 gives 3.54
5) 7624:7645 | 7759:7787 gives 3.52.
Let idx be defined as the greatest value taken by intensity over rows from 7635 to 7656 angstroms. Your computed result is 12.89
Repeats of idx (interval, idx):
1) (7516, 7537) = 13.65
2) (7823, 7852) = 12.49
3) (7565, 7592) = 13.75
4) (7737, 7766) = 12.78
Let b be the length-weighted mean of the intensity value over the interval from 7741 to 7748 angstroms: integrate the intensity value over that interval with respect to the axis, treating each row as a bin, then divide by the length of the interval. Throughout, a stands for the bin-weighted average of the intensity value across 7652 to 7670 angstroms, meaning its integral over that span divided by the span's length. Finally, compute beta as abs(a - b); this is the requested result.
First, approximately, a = 11.7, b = 11.9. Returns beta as 0.1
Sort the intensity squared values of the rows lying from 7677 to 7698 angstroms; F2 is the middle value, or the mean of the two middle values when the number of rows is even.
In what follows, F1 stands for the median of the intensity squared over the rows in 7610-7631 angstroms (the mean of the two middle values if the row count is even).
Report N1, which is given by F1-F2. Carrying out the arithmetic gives 10.6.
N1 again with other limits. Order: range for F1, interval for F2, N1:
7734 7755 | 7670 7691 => 4.4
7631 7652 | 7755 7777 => 6.2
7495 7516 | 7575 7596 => 3.7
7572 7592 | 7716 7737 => 18.2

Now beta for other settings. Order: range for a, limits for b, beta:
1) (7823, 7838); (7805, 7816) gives 0.0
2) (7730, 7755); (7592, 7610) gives 0.4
